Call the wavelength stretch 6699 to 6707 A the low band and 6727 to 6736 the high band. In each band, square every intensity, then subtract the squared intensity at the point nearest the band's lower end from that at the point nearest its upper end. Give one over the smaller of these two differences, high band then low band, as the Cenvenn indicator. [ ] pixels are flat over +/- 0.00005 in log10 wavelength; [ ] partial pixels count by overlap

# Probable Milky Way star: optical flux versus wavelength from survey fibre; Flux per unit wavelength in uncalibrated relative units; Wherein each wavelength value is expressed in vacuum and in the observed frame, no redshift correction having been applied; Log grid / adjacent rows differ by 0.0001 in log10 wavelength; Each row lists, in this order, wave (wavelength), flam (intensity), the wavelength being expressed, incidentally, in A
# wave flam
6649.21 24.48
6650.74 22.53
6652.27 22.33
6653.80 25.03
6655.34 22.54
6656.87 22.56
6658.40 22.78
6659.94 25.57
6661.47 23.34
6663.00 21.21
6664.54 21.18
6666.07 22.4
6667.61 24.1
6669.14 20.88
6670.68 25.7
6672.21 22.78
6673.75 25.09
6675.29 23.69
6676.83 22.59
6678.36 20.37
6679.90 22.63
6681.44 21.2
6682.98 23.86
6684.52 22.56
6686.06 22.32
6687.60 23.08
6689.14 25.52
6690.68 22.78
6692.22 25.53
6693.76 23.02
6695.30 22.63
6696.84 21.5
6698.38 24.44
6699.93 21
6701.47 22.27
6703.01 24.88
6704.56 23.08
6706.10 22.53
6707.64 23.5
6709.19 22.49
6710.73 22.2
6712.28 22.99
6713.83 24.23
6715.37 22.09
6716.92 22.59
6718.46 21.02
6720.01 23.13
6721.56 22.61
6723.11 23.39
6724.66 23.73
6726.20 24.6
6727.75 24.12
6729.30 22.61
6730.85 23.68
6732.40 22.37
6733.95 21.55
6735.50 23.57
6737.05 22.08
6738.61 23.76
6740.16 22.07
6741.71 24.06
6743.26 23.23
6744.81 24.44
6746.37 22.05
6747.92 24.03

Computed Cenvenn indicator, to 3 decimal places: -0.038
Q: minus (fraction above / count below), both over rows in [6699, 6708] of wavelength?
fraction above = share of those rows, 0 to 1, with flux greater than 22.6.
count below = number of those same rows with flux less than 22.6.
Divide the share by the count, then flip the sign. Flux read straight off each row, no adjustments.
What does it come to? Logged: -0.17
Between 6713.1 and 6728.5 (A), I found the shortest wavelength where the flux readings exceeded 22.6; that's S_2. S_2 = 6713.83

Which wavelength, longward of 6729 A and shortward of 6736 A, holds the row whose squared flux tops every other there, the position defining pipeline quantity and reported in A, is 6730.85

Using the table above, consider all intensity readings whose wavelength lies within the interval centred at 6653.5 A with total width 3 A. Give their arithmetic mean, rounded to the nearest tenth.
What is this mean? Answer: 23.7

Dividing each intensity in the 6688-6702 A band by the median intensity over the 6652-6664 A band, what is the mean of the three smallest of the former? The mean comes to 0.952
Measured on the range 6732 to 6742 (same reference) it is 0.966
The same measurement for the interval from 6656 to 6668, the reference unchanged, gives 0.953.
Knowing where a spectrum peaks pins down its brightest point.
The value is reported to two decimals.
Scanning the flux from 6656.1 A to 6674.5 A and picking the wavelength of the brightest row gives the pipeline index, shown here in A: 6670.68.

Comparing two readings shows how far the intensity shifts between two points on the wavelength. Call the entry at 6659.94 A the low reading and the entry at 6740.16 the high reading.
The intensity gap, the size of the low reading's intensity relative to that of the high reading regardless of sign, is 3.5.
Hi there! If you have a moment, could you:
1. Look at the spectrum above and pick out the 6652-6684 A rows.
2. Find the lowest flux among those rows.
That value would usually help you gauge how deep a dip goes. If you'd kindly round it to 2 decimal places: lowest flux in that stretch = 20.37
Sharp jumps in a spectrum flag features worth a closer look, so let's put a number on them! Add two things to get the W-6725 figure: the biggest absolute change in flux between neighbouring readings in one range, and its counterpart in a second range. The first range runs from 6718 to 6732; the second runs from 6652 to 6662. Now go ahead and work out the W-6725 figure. 4.9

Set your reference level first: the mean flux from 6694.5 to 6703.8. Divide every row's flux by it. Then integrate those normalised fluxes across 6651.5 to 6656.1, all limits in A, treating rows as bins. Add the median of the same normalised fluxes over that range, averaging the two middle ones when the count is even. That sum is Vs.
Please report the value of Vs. 5.69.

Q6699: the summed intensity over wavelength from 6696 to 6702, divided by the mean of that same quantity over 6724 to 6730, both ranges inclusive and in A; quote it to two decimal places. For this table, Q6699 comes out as 3.75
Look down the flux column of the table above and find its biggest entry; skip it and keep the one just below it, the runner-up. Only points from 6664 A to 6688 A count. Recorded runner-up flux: 25.09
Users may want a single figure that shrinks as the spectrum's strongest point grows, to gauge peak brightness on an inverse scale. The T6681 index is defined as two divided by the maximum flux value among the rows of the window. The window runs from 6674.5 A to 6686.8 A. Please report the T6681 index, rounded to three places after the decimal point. 0.084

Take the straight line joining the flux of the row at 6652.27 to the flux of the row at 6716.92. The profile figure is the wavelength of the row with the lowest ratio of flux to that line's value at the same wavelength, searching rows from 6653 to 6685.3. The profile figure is 6678.36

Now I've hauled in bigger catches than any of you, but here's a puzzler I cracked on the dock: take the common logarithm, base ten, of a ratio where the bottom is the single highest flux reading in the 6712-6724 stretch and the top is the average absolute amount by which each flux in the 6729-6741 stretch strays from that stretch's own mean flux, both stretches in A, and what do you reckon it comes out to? -1.53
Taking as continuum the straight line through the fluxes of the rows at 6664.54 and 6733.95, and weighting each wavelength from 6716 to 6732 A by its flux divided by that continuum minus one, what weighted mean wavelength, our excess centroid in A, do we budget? 6725.3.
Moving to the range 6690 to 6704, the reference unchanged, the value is 6696.4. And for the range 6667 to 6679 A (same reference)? 6671.9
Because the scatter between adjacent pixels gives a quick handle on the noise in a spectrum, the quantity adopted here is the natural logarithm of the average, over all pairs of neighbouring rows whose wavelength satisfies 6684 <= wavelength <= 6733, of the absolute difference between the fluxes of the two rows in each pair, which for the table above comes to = 0.3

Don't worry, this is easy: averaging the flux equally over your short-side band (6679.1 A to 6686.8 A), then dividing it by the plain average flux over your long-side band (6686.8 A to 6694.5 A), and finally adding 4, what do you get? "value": 4.94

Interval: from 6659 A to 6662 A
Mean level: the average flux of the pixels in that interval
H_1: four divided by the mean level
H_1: 0.164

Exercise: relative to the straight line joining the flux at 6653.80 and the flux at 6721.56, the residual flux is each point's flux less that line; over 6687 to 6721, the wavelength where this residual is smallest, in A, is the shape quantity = 6699.93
